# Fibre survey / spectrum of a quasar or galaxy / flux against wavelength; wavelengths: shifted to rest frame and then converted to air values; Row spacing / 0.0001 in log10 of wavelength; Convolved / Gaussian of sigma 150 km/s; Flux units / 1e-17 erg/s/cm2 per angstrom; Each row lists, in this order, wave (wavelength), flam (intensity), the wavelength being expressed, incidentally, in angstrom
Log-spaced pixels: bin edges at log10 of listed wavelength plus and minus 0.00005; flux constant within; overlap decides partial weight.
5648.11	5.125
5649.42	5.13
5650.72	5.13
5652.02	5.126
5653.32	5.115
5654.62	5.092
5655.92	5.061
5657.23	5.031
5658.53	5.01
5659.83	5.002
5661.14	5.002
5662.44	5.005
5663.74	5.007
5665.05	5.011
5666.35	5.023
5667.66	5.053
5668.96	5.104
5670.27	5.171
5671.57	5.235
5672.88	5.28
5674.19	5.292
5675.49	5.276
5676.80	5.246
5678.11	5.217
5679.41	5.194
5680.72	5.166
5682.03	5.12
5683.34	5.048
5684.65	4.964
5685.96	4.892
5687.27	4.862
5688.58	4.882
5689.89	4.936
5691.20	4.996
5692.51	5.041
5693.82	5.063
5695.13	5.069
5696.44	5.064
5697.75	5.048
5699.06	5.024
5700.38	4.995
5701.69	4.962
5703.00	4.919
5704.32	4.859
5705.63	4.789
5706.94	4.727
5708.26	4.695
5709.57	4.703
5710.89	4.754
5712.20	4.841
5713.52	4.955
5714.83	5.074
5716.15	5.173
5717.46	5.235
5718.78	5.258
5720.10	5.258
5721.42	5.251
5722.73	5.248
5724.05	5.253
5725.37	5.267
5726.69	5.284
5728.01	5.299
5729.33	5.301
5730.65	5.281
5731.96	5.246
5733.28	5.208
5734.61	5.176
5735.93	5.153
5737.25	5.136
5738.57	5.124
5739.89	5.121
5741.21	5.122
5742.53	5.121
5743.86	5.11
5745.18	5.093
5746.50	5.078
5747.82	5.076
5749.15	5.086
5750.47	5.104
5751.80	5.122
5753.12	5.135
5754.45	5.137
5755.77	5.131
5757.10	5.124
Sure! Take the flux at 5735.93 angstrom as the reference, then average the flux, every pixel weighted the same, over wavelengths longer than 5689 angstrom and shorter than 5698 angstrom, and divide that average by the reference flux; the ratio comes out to 0.976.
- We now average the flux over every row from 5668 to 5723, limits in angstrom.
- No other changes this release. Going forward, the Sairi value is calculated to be 5.04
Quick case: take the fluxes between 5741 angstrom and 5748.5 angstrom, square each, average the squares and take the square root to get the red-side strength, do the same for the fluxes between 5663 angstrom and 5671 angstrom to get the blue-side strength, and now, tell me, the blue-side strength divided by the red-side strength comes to 0.99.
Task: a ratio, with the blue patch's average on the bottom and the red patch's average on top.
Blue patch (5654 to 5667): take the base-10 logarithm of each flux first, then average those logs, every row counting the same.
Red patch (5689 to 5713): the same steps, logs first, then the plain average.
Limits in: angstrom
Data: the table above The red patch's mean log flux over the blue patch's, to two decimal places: 0.99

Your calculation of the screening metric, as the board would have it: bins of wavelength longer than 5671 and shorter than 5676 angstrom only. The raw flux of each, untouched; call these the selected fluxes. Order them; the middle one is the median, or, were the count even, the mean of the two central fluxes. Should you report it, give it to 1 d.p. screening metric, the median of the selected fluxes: 5.3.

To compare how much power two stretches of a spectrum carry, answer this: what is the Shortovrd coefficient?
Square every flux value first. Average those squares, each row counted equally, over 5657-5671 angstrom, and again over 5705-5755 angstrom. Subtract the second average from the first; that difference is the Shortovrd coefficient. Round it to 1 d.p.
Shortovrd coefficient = -0.7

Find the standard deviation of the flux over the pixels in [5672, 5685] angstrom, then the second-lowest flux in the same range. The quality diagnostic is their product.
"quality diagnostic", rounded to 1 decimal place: 0.5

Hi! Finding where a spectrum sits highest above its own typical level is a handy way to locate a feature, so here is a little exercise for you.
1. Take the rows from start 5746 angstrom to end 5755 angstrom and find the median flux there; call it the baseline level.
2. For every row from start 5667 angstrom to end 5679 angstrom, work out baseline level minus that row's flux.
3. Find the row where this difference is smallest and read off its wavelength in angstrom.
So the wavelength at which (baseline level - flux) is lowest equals 5674.19 angstrom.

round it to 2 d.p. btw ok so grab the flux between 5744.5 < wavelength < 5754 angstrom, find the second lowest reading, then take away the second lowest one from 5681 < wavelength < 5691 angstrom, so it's 0.20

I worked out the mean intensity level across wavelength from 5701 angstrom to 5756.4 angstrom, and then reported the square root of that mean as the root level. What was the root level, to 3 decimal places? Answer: 2.257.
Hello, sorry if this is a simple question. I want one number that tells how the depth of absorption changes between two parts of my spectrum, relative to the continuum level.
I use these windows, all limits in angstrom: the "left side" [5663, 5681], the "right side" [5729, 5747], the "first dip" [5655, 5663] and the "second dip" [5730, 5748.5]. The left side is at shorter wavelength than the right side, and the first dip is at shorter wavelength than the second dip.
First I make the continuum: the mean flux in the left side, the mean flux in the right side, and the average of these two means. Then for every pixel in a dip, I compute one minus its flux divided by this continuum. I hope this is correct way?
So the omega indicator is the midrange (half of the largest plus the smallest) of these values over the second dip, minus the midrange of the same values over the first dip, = -0.03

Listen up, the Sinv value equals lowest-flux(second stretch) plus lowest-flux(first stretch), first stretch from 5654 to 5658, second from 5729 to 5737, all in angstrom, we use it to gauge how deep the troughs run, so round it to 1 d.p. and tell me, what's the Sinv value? 10.2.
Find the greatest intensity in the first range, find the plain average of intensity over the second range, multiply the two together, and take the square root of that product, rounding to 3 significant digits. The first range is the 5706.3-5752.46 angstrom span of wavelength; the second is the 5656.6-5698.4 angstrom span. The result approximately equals 5.19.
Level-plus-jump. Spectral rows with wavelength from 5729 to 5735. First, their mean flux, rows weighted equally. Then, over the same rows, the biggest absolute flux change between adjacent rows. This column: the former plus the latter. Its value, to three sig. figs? 5.28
